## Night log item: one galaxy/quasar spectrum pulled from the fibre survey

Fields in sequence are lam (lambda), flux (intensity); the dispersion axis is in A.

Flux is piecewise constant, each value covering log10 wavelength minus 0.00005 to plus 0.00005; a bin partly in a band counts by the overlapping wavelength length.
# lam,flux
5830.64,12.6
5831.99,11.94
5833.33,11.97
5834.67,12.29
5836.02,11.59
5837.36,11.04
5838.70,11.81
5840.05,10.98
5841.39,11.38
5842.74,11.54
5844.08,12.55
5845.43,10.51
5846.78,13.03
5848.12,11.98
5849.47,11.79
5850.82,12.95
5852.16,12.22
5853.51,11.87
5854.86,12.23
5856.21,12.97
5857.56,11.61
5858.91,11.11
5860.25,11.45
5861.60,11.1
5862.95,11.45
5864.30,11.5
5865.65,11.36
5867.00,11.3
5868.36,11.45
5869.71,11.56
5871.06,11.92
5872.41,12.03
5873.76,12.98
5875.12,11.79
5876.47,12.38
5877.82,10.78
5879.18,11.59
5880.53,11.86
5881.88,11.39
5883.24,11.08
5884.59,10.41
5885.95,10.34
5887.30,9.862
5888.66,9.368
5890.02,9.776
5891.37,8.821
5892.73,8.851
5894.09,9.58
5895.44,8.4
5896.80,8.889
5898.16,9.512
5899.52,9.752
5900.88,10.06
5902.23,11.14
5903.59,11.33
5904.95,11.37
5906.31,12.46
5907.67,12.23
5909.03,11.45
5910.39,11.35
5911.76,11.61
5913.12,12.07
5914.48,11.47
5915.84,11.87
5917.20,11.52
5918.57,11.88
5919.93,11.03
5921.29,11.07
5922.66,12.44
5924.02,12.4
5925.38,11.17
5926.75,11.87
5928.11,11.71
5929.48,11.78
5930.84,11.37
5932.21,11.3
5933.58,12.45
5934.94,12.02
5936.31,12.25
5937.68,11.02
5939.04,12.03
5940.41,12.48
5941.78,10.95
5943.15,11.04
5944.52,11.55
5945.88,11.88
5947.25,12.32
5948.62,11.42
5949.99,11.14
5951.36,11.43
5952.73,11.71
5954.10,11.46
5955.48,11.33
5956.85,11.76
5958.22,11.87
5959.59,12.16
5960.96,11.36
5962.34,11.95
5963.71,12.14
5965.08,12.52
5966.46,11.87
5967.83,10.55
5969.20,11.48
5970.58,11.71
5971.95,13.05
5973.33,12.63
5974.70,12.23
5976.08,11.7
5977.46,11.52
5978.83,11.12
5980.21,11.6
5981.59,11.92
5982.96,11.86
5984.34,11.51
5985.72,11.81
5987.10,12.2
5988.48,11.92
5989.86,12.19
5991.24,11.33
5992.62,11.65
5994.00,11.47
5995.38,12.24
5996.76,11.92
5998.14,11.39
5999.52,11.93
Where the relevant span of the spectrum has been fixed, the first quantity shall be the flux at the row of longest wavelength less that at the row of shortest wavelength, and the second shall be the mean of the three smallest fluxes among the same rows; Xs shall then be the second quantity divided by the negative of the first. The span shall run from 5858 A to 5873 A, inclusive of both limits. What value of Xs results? -12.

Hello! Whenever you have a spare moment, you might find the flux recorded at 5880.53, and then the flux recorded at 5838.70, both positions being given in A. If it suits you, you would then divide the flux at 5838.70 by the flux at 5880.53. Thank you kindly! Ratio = 1.00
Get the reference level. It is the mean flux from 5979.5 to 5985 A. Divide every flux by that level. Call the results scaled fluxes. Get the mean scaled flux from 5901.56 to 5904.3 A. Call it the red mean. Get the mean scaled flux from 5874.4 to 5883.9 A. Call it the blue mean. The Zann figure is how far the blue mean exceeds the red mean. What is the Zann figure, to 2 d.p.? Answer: 0.03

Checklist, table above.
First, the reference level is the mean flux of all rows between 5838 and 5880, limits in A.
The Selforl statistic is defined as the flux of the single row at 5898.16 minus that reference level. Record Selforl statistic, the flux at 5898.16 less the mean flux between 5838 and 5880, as -2.3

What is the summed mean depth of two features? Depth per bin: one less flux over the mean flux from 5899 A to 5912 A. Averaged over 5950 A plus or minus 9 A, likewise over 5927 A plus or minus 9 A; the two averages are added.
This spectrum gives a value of -0.063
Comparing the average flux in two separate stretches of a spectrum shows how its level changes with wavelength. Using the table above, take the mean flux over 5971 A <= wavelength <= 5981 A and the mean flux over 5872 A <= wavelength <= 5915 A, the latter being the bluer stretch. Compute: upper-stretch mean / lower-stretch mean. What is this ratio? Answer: 1.11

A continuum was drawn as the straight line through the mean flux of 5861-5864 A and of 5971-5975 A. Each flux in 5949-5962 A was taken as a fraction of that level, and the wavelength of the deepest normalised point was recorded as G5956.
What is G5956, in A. 5949.99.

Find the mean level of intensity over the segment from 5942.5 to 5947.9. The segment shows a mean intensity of 11.7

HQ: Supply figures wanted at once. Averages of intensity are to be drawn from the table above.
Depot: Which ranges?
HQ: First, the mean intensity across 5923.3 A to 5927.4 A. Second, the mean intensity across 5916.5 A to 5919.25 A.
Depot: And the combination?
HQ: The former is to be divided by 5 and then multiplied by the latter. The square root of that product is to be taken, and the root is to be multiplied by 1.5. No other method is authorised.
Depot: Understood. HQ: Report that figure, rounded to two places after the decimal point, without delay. 7.89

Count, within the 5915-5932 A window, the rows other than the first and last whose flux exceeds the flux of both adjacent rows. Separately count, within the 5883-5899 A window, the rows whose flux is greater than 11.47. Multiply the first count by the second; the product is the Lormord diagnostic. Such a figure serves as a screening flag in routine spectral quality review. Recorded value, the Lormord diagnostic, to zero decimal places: 0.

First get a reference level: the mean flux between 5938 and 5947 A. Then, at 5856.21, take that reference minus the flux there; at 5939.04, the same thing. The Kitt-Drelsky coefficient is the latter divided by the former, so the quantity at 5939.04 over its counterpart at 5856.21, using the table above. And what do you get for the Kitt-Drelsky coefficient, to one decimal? 0.3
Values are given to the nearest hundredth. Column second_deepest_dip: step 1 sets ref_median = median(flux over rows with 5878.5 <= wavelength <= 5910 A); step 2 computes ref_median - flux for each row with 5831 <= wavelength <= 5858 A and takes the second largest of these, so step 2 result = -0.64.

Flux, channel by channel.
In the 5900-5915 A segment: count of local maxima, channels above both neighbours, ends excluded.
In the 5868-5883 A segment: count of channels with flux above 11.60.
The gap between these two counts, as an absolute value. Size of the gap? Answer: 4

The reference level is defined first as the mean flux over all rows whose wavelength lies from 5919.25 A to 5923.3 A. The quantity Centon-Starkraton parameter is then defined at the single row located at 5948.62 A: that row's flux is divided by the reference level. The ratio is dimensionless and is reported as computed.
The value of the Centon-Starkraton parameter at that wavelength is 0.99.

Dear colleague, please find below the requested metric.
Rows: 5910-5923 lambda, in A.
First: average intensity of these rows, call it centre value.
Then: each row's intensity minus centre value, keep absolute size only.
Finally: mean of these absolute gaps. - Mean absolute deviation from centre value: 0.35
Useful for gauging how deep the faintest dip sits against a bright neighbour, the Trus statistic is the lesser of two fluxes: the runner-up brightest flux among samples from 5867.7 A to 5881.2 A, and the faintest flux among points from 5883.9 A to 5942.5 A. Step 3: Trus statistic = 8.4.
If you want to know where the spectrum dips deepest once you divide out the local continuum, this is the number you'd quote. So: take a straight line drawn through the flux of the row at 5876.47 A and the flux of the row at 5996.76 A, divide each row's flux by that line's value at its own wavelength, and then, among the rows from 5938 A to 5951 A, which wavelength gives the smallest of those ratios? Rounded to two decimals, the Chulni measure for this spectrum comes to 5941.78 A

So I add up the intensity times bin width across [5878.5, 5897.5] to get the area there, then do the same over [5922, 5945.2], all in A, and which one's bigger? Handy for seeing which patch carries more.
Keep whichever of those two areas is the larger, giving 273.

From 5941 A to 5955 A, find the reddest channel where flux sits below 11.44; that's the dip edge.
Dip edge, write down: 5951.36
